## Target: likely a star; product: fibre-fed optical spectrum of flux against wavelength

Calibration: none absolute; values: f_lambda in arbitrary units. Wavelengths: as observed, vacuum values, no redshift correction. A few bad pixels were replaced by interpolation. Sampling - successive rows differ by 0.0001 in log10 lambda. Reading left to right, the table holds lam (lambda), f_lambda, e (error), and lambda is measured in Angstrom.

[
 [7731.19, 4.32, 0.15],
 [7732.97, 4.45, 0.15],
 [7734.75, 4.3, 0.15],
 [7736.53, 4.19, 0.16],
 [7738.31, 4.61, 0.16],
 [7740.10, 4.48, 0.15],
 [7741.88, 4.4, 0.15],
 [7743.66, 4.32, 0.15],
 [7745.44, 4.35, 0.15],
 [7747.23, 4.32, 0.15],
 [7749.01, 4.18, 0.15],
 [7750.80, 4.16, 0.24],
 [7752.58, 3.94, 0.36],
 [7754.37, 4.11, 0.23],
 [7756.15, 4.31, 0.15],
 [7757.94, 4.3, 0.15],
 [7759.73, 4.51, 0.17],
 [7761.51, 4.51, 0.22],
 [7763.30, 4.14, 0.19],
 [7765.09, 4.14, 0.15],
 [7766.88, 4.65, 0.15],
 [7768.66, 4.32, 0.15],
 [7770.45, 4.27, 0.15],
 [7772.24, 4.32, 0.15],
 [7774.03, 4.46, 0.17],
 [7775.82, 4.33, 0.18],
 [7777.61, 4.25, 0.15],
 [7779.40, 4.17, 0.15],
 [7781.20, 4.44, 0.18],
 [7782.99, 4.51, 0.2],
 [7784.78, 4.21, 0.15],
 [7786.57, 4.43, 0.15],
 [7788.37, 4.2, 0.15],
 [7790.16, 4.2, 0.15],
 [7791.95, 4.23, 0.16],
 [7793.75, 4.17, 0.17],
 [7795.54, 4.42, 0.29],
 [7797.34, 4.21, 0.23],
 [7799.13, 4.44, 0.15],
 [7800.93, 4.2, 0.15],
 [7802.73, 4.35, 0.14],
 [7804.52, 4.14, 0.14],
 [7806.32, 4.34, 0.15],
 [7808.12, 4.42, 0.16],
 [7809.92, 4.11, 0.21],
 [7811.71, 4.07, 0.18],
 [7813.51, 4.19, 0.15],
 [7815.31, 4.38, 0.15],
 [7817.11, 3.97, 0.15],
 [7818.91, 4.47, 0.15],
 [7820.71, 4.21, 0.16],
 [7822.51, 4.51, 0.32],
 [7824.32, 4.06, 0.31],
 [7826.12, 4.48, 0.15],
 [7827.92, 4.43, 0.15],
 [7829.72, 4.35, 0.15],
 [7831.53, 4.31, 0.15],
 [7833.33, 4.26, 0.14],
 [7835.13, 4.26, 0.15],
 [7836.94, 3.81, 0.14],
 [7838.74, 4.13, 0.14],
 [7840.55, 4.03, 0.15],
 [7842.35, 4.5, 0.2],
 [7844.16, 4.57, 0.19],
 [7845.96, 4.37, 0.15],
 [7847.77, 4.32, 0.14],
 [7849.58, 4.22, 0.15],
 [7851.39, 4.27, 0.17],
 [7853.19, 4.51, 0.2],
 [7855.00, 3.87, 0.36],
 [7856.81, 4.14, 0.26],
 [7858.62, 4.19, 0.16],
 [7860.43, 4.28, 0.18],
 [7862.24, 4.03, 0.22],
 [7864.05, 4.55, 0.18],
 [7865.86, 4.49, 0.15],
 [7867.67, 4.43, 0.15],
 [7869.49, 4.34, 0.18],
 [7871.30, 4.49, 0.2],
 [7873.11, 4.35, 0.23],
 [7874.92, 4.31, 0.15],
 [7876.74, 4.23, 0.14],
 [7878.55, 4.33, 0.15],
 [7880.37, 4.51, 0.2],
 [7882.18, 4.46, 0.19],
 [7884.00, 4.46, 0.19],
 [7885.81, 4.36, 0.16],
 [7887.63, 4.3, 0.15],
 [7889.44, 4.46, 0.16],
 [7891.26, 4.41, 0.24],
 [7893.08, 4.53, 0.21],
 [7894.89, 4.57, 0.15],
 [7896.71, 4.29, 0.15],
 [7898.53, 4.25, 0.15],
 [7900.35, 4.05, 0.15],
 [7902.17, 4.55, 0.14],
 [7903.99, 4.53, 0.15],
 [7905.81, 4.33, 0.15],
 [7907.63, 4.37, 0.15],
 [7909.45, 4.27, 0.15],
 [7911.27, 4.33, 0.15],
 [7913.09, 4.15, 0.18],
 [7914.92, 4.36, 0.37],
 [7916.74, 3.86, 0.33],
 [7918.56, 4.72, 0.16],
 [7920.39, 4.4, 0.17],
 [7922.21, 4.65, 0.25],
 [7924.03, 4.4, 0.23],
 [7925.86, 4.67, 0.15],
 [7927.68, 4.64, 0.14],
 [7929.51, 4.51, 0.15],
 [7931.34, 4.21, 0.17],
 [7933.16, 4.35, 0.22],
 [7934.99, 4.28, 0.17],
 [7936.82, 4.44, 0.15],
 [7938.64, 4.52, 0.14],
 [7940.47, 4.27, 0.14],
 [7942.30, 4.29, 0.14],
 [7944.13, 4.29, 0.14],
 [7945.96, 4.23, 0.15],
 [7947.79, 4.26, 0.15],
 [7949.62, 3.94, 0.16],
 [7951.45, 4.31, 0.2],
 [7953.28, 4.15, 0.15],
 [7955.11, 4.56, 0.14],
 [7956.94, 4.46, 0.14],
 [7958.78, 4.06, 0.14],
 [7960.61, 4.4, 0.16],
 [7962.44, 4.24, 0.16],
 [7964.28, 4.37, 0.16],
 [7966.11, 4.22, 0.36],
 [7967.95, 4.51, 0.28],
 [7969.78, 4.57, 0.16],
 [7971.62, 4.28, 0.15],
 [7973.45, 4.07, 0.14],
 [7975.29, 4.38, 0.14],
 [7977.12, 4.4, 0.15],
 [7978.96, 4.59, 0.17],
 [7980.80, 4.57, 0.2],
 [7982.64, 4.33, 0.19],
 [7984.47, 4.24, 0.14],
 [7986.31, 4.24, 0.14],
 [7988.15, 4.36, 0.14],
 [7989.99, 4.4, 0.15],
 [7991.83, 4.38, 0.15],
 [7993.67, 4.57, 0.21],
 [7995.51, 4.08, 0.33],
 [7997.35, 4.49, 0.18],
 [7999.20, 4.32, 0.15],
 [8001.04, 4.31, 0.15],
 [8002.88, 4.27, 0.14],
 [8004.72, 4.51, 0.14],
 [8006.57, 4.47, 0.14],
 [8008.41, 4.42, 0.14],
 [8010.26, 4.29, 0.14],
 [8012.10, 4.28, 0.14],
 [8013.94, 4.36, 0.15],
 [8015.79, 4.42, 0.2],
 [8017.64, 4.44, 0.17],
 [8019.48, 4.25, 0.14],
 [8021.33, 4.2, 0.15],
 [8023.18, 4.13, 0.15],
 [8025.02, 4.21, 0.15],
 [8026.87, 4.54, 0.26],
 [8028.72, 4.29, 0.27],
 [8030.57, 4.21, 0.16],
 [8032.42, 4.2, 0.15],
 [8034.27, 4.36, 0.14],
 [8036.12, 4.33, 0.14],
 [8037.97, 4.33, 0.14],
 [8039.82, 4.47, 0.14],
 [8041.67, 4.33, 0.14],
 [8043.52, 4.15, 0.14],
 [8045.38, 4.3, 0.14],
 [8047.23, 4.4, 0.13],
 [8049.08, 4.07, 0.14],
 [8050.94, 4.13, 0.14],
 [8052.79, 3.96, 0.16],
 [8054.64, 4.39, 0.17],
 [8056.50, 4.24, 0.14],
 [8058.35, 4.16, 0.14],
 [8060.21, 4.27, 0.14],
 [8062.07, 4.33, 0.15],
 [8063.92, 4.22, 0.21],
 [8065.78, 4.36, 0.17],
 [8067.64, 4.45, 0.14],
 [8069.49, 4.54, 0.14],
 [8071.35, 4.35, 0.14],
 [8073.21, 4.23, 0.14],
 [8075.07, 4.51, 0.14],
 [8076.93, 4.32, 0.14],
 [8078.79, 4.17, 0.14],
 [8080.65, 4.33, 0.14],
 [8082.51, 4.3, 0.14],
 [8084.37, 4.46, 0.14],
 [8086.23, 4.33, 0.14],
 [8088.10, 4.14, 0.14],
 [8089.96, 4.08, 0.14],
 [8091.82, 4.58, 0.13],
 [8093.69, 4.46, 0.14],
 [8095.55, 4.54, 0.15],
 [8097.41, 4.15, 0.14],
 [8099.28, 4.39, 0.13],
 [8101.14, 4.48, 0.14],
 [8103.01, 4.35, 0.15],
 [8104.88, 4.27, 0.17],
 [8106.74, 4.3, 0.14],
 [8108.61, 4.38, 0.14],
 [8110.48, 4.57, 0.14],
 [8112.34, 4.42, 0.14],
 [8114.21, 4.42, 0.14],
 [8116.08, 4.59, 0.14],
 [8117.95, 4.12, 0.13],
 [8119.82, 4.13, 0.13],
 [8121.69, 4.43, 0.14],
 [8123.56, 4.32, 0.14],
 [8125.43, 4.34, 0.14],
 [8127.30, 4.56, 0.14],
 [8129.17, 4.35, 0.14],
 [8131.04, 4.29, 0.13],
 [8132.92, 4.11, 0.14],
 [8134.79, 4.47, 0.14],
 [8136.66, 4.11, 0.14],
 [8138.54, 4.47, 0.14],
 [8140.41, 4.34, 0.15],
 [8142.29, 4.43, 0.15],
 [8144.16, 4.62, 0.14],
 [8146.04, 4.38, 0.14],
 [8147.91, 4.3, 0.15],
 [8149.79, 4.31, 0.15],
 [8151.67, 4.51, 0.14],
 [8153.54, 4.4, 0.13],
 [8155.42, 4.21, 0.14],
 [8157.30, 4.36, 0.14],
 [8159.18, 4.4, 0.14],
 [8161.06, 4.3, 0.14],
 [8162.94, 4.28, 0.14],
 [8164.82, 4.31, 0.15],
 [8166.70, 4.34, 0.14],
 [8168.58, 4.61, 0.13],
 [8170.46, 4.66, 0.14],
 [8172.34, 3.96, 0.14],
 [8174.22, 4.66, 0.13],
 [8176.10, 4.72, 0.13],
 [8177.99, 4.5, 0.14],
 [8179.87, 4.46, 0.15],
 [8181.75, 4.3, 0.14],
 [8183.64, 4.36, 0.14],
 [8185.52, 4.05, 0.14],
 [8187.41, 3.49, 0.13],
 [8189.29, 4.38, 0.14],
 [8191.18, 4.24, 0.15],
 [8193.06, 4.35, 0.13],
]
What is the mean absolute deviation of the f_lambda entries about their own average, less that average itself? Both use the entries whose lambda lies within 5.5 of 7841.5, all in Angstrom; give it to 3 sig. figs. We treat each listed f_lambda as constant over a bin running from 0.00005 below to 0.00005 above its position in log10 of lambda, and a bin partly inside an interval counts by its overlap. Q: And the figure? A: -3.99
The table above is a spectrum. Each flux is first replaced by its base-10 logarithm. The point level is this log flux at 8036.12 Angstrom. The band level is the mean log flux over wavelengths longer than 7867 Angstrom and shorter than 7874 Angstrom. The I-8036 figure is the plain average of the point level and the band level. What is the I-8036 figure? 0.640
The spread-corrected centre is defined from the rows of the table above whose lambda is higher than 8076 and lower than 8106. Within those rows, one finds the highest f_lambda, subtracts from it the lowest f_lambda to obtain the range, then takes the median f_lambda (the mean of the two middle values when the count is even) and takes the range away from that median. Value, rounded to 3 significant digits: 3.83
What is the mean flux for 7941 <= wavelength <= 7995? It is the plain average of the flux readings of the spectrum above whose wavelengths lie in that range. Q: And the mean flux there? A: 4.33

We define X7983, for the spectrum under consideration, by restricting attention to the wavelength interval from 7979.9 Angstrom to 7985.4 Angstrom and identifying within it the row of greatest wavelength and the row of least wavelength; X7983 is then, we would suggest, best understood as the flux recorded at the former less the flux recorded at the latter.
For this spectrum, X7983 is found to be -0.33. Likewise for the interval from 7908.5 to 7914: -0.12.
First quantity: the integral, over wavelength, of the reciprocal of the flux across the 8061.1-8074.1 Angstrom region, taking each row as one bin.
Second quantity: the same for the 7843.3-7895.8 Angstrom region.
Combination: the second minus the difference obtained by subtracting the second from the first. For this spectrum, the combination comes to 21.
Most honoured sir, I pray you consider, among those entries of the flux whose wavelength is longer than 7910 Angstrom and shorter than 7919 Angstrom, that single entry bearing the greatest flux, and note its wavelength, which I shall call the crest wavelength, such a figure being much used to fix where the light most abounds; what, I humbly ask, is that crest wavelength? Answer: 7918.56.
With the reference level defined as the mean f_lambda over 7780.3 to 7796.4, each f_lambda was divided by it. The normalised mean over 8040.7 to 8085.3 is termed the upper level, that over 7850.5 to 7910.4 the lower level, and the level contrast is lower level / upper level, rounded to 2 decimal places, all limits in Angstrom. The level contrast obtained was 1.01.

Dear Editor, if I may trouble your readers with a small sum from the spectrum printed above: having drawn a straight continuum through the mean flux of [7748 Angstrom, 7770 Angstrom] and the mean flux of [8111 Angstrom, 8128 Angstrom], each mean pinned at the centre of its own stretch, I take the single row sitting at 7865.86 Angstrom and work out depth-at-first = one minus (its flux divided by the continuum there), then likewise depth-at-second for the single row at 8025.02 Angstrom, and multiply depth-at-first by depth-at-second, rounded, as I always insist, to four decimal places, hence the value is -0.0014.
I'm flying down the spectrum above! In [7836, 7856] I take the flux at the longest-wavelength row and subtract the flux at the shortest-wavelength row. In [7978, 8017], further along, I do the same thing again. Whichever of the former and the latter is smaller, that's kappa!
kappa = -0.17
